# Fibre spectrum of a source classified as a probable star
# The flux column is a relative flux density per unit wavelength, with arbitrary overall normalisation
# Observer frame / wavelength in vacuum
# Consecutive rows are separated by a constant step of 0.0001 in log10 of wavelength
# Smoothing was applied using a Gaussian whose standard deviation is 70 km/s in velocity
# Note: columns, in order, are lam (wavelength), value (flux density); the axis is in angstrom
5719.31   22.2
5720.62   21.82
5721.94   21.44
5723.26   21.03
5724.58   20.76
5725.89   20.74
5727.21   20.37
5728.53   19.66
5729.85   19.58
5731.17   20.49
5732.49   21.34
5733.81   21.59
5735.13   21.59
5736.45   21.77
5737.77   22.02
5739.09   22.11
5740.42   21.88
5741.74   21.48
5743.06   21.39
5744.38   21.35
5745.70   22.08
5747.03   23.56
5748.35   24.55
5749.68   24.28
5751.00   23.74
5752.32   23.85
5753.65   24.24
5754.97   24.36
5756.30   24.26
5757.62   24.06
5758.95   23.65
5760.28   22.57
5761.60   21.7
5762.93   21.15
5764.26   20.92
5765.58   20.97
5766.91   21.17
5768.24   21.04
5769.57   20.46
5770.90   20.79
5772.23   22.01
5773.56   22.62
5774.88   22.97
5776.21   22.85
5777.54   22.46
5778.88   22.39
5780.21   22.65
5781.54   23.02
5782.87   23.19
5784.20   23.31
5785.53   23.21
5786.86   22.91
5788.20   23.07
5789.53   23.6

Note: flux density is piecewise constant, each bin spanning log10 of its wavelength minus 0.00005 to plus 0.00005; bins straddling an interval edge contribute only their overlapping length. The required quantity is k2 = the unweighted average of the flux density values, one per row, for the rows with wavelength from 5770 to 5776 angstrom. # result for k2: 22.1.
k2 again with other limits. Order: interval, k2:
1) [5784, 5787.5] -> 23.1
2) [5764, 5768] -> 21.0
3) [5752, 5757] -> 24.2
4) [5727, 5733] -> 20.3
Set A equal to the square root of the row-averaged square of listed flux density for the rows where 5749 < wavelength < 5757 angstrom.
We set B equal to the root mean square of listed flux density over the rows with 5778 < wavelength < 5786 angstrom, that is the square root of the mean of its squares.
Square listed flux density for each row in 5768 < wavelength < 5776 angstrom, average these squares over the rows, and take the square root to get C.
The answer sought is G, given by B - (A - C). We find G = 20.51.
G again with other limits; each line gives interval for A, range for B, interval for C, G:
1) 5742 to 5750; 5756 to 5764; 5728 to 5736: 20.75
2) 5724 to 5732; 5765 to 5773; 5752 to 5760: 24.88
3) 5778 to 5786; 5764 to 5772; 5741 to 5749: 20.36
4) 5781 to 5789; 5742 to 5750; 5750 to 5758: 23.87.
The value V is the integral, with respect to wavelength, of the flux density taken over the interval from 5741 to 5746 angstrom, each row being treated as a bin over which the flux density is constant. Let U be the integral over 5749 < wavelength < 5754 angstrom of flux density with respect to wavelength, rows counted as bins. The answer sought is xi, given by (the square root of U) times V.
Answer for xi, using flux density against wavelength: 1182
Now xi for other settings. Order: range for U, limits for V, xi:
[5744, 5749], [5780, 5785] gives 1238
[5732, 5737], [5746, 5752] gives 1490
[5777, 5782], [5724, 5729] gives 1085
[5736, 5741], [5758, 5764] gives 1397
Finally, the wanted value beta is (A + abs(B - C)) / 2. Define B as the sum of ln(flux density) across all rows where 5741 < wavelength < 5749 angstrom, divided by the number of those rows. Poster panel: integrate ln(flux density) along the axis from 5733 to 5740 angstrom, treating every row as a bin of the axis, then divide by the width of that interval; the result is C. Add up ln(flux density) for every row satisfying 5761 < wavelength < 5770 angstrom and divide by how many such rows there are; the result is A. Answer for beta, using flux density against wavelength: 1.54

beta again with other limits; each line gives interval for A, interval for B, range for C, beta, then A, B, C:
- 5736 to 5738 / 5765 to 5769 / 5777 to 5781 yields 1.57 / 3.09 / 3.05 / 3.11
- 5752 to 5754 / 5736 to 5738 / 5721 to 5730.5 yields 1.62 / 3.18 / 3.09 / 3.02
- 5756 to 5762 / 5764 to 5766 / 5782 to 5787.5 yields 1.62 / 3.15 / 3.04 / 3.15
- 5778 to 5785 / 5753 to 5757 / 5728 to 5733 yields 1.66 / 3.13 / 3.19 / 3.01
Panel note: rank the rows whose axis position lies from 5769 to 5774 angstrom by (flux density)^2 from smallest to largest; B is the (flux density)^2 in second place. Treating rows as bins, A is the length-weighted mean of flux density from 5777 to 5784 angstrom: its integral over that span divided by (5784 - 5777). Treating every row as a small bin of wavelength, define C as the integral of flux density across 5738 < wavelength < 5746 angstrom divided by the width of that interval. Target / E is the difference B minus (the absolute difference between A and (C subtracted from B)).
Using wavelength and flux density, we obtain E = 44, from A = 22.8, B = 432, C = 21.7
